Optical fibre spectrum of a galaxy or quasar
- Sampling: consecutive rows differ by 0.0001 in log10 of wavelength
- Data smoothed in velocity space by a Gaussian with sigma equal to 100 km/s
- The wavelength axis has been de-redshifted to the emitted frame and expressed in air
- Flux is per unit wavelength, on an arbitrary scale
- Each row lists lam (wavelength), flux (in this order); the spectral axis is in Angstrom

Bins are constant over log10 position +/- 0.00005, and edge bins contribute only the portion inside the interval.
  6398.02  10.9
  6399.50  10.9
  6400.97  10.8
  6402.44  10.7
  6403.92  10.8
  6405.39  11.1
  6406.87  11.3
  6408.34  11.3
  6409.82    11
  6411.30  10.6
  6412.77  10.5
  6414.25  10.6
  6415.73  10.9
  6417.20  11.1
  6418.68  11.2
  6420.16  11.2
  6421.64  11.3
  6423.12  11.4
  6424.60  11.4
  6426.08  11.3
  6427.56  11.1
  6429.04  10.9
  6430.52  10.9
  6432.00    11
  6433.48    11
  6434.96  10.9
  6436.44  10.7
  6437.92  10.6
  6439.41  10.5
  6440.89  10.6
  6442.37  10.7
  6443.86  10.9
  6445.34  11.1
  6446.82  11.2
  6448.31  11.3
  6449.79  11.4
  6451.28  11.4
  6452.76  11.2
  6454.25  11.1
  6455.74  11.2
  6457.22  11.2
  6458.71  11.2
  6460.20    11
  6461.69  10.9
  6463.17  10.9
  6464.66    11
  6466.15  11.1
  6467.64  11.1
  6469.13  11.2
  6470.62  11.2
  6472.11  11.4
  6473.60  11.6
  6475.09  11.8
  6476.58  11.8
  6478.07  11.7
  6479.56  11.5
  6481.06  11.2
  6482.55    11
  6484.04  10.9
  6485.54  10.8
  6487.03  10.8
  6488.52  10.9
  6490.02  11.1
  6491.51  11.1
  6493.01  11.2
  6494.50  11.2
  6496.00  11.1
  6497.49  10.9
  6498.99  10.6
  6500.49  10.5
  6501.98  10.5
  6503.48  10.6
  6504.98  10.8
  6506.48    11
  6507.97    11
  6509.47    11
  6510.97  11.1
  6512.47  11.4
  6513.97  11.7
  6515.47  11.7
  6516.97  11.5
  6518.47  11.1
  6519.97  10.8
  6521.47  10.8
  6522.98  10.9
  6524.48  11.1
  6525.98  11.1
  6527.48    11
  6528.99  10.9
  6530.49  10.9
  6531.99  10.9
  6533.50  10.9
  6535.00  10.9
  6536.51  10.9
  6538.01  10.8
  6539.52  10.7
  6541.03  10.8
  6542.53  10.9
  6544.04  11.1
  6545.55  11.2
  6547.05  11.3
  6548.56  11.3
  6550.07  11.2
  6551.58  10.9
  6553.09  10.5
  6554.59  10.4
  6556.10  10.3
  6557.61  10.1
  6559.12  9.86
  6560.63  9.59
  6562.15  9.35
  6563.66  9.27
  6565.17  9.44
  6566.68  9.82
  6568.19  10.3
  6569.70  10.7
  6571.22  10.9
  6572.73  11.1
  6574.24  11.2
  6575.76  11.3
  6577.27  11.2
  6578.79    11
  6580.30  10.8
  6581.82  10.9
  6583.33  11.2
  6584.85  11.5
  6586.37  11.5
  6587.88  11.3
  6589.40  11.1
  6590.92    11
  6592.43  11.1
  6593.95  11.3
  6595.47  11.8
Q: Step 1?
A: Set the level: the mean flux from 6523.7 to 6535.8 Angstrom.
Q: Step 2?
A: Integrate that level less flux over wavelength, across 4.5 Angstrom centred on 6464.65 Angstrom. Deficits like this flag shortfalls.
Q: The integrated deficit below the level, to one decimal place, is -0.2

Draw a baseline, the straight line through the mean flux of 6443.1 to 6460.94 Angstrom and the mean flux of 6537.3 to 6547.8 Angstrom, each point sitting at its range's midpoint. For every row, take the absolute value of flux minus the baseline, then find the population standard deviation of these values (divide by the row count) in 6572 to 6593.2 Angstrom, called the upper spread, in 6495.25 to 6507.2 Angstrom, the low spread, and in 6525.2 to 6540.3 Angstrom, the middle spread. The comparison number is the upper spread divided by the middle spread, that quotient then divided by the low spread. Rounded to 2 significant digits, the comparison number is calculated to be 13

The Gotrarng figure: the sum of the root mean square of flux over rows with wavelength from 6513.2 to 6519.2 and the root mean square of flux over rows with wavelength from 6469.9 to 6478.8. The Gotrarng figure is 23.09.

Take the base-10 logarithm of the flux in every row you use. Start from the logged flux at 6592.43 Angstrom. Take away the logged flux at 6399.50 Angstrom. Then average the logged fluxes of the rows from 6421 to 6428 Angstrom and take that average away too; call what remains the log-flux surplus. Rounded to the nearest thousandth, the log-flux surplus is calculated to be -1.045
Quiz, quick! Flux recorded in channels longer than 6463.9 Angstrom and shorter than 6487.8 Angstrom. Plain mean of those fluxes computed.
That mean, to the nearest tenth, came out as 11.3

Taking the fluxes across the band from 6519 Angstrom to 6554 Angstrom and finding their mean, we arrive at 10.9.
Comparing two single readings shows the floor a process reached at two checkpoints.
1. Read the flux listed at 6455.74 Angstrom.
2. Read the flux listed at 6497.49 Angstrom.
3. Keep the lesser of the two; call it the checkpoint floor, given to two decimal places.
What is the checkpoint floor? 10.90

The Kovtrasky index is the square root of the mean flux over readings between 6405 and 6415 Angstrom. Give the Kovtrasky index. 3.30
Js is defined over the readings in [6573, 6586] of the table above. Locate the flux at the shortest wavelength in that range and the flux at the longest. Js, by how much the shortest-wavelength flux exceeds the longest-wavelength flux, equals -0.30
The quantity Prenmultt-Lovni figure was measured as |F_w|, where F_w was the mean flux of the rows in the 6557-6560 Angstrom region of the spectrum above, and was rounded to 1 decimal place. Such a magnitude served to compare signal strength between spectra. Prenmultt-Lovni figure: 10.0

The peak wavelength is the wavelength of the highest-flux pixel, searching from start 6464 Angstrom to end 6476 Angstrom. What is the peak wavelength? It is 6475.09 Angstrom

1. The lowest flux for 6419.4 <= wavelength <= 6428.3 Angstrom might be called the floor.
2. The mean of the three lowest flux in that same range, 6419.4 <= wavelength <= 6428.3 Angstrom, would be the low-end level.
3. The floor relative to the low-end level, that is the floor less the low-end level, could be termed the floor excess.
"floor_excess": -0.100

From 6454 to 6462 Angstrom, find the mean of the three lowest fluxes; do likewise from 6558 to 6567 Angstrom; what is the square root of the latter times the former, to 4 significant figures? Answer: 10.14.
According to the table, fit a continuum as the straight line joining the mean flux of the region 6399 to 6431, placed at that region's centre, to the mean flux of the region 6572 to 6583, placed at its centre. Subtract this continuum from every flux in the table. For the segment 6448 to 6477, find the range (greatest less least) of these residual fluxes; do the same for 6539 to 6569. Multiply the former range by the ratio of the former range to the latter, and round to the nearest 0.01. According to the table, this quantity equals 0.39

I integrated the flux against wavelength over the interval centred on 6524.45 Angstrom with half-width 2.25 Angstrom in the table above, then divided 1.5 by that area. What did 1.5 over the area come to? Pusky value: 0.0302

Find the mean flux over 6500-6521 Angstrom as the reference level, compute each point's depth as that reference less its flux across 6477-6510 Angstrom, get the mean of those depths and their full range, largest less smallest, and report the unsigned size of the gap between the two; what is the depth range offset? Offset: 1.1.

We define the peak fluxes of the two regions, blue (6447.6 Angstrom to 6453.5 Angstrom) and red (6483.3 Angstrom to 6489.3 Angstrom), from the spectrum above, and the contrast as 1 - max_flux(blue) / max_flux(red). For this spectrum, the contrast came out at -0.05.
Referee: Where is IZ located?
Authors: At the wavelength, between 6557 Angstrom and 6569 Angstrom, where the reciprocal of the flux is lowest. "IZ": 6568.19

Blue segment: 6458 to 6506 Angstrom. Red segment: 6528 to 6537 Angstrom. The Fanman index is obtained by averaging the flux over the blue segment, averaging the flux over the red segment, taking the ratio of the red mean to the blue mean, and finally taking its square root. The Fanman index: 0.99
